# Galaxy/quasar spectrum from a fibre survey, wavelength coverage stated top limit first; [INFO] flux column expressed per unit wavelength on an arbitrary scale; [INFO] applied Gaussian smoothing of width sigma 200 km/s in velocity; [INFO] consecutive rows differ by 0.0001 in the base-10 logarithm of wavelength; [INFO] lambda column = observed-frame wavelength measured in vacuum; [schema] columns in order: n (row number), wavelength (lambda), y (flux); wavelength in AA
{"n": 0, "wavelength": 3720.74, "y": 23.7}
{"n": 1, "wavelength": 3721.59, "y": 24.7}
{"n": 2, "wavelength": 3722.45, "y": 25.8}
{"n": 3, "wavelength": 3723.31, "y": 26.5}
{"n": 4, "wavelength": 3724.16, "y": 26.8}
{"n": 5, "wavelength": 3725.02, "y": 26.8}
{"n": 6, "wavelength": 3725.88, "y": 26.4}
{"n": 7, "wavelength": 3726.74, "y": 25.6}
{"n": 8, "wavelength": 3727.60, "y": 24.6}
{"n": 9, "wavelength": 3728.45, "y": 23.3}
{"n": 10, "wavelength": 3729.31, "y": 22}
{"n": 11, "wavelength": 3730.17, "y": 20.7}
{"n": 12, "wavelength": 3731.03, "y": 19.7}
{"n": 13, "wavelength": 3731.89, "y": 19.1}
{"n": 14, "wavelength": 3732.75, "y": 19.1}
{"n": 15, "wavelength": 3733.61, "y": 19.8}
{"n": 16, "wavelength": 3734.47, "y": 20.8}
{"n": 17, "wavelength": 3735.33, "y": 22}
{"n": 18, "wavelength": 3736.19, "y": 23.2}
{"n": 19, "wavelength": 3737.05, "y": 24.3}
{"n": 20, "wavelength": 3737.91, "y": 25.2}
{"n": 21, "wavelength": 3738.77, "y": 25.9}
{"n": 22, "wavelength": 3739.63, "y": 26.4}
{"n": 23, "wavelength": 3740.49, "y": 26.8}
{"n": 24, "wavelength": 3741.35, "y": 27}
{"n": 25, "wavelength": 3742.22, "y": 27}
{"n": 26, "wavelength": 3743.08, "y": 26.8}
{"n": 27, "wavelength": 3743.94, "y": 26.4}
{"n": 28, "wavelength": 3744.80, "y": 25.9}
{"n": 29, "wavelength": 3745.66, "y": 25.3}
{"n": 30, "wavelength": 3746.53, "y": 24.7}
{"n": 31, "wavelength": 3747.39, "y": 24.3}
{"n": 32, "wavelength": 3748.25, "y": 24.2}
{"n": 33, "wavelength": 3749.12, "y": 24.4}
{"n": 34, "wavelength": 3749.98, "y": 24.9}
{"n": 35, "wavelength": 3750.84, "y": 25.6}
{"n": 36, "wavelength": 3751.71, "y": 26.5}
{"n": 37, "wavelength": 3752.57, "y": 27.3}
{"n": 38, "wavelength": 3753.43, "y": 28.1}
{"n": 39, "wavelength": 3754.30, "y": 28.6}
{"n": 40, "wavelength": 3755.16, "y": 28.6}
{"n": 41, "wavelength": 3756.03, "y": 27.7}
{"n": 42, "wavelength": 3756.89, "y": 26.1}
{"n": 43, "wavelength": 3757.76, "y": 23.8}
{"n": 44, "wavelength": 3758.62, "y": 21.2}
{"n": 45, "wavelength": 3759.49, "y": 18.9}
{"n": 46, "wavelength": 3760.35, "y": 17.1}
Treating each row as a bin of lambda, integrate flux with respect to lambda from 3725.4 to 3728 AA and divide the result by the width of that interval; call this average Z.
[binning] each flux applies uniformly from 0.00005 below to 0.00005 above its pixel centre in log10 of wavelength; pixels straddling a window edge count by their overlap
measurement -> 25.5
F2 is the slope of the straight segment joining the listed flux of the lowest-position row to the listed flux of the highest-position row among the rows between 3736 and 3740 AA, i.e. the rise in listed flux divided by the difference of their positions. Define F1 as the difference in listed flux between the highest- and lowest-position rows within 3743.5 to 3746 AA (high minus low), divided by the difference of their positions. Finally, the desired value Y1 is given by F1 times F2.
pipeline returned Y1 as -0.6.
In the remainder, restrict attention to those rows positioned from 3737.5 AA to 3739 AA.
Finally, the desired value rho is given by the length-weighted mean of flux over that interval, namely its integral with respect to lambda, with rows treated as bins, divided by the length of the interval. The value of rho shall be 25.5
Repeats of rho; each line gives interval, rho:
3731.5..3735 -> 19.8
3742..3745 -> 26.6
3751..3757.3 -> 27.5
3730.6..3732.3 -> 19.4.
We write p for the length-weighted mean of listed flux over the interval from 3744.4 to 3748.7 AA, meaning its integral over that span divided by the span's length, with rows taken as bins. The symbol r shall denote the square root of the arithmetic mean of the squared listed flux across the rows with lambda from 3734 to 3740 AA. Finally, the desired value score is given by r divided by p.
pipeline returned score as 0.97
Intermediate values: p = 24.8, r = 24.0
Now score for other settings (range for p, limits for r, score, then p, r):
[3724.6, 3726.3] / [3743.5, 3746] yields 0.97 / 26.6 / 25.9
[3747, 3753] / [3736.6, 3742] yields 1.02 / 25.3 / 26.0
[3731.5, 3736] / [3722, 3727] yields 1.29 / 20.3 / 26.3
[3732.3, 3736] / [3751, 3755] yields 1.34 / 20.6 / 27.6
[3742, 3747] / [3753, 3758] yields 1.05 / 26.0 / 27.2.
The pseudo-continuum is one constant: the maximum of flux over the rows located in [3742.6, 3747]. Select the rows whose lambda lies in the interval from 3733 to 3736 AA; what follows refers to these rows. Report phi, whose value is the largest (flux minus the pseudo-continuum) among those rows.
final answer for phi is -4.8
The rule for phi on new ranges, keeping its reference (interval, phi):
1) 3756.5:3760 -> -0.7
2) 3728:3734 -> -3.5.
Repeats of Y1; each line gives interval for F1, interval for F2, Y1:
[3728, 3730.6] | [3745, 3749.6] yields 0.4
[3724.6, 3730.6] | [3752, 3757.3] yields 0.3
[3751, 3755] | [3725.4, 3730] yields -1.0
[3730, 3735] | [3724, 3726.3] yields 0.0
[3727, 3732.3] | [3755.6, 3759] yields 3.2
